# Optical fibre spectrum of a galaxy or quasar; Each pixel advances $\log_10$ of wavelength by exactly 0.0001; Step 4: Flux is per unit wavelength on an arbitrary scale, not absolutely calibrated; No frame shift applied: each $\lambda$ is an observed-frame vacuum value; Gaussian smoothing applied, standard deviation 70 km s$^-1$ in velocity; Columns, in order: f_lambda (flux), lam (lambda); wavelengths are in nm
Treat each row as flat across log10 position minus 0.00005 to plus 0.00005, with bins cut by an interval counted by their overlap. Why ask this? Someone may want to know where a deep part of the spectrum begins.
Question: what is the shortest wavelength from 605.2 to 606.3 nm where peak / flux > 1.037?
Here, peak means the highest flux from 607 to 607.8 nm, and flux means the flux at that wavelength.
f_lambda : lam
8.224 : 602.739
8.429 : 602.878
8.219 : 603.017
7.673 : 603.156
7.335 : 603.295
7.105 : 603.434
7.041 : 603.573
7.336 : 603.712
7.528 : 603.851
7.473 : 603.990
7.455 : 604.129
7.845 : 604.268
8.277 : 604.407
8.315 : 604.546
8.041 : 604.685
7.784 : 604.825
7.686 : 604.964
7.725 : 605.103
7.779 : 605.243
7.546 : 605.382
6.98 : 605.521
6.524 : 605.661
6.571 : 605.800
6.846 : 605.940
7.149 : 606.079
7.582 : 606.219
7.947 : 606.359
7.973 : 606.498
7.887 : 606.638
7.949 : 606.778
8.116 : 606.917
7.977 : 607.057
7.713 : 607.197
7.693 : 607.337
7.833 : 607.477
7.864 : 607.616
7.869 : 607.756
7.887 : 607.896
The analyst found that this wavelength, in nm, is 605.382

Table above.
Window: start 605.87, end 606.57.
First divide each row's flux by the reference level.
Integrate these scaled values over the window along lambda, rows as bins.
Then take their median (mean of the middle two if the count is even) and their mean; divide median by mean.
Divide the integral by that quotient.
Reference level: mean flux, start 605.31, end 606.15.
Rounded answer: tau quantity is 0.75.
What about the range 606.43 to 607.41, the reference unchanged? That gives 1.11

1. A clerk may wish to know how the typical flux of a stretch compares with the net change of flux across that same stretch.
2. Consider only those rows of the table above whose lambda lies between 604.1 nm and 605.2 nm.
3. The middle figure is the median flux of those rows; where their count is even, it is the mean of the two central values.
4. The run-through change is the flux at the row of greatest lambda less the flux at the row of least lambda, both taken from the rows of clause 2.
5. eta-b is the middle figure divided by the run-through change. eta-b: 29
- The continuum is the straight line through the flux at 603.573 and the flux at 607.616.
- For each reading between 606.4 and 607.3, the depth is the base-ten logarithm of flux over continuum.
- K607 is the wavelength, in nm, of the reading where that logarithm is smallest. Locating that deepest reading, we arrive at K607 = 607.197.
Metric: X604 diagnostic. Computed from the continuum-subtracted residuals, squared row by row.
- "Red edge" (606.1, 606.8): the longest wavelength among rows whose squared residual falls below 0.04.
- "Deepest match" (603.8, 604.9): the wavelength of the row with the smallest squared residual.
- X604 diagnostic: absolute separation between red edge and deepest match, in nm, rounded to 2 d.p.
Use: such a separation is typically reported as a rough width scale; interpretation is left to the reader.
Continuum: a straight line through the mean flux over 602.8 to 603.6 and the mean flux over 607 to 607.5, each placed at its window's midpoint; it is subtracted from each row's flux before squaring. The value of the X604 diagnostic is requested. 1.95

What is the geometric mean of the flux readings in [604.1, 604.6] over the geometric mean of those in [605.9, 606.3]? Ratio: 1.11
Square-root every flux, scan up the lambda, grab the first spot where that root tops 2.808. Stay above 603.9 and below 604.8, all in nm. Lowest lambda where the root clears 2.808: 604.407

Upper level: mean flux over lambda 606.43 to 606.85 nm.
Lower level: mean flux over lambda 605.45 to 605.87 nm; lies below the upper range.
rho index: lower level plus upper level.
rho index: 14.6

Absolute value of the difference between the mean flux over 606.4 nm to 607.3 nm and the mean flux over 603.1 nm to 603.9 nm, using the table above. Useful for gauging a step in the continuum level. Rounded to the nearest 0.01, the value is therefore 0.60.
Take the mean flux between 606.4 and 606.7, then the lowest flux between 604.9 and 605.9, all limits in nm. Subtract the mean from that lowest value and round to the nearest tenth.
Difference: -1.4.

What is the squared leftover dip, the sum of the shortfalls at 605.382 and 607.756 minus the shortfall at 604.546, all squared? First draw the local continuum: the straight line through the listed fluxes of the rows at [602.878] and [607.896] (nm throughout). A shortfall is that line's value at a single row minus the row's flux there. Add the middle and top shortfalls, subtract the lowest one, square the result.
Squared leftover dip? 0.5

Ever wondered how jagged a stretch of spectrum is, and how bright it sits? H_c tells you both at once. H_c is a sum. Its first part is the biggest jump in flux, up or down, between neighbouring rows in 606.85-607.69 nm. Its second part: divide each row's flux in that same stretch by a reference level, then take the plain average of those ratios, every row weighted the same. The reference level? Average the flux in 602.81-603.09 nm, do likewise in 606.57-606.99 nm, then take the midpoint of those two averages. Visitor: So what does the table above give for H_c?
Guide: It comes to 1.229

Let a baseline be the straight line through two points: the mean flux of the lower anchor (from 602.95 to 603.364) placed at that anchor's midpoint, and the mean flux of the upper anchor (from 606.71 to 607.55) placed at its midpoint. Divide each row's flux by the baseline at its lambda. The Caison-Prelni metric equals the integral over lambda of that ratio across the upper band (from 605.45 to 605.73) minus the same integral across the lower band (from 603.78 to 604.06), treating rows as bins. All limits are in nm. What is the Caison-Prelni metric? -0.03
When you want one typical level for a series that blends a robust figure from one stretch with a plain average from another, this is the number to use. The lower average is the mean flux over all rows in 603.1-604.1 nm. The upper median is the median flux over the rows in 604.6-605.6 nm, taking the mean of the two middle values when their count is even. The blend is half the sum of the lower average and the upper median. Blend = 7.54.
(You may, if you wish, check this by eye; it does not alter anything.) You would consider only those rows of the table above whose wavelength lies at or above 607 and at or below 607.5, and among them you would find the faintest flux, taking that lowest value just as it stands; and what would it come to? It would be 7.693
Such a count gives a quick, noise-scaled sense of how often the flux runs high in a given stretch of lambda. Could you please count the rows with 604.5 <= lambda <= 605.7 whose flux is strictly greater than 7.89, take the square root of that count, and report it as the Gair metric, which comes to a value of 1.4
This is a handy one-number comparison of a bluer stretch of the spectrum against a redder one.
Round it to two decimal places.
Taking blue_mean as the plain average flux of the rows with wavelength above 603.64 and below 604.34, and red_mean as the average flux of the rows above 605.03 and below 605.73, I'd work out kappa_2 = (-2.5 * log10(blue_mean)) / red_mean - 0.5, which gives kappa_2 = -0.80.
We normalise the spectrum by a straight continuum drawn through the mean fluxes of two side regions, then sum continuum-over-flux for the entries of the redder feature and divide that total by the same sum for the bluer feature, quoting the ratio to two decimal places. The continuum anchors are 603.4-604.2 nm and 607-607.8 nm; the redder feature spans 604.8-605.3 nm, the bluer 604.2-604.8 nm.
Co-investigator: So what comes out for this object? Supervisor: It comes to 1.06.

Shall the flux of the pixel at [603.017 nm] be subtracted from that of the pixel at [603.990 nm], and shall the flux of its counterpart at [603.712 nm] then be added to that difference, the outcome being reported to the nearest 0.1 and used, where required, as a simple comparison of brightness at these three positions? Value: 6.6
